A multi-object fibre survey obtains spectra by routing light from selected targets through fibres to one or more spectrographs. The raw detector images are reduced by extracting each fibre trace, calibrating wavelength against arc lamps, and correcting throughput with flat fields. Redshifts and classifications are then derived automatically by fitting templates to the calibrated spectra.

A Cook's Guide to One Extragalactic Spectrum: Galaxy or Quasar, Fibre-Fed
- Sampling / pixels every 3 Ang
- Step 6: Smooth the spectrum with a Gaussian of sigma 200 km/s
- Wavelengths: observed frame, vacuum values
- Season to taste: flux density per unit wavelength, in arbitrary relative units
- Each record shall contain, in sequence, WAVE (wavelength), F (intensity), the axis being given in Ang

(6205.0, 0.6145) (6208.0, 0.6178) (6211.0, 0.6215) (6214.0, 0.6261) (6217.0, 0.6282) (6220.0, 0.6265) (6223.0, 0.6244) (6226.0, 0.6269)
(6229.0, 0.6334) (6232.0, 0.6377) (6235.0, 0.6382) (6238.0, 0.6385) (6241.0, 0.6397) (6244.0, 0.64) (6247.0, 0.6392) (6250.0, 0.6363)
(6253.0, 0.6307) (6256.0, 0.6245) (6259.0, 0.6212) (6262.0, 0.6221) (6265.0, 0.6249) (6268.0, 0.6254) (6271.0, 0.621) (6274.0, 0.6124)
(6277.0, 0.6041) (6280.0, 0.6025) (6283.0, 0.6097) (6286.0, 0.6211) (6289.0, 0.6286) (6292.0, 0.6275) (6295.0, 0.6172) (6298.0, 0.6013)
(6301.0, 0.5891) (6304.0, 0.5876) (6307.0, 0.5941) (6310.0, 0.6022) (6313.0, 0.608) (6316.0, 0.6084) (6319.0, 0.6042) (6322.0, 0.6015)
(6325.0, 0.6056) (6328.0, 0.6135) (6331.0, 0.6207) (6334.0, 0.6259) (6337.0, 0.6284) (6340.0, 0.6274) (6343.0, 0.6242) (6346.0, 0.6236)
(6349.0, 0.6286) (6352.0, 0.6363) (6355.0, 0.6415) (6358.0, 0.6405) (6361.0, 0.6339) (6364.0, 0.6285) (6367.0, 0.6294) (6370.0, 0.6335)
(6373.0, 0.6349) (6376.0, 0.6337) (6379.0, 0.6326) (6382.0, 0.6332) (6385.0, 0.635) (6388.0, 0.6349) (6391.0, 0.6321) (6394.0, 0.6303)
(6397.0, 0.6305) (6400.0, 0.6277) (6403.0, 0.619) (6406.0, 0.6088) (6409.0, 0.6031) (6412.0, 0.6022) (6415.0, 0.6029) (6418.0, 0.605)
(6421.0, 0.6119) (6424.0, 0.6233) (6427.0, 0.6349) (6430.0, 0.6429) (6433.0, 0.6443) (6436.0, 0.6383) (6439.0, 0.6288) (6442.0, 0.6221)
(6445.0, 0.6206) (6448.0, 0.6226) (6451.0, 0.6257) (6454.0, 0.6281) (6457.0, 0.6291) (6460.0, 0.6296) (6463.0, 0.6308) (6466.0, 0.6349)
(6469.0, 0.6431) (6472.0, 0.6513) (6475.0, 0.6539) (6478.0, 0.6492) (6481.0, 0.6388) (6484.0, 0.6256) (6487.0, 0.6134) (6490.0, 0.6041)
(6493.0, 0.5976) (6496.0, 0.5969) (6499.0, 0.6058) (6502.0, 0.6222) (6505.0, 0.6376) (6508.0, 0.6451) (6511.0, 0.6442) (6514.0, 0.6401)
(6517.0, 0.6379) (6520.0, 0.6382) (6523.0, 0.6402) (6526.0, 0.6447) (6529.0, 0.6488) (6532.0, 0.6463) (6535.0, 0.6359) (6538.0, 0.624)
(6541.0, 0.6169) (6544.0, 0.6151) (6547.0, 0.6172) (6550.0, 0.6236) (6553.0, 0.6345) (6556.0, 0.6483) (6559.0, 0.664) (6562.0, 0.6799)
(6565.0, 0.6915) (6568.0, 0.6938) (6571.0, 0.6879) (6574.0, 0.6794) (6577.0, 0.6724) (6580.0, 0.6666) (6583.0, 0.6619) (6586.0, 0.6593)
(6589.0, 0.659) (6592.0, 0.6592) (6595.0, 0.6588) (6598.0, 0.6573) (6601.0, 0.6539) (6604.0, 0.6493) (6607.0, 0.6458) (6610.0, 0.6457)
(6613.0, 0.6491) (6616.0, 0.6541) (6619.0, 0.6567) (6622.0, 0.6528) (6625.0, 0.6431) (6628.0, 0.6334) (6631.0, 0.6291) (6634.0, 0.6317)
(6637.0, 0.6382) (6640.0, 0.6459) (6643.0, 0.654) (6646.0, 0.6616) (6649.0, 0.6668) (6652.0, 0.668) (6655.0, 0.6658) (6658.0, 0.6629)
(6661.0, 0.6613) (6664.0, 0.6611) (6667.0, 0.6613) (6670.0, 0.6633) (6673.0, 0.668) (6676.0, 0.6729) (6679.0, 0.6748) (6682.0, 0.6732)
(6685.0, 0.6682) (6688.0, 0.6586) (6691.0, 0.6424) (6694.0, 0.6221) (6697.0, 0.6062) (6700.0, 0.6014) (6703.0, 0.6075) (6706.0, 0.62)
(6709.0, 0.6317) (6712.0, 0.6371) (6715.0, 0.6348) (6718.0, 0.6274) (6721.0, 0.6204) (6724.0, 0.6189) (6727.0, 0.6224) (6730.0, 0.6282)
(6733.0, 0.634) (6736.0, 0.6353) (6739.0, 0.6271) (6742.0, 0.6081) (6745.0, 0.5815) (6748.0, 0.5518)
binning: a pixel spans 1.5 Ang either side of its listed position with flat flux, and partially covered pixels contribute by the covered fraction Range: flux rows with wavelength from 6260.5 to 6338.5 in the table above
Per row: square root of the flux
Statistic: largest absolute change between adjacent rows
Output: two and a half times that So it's 0.025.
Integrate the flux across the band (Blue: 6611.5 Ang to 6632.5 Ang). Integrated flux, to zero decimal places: 14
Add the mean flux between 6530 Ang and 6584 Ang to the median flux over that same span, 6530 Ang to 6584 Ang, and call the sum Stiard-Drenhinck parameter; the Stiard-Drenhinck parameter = 1.31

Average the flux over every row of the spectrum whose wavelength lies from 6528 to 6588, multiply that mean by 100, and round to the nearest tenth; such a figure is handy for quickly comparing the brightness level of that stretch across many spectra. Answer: 65.3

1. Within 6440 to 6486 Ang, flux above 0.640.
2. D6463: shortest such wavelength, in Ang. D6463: 6469.0 Ang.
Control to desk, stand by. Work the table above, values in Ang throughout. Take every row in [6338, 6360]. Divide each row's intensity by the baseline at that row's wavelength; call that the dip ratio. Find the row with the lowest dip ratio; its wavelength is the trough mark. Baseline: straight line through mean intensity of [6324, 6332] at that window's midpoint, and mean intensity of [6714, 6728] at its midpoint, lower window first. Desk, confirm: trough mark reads 6346.0 Ang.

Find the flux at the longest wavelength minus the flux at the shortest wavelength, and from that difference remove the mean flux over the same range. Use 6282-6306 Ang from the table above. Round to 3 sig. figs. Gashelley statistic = -0.632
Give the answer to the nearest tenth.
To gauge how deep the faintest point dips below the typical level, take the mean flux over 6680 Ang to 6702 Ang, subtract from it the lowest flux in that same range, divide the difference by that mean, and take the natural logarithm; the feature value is -2.8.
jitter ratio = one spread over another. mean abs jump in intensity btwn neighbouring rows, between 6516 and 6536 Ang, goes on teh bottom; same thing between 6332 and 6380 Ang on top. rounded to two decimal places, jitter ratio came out 0.79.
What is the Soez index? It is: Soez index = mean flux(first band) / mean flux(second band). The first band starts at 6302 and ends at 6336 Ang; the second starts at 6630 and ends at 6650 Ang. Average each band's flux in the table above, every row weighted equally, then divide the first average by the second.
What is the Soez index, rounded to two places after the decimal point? 0.94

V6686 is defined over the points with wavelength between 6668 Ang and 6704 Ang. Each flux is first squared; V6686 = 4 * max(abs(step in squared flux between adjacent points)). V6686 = 0.10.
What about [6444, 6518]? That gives 0.08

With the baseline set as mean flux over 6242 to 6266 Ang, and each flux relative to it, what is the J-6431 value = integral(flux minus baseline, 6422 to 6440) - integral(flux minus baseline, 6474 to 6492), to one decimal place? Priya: 0.1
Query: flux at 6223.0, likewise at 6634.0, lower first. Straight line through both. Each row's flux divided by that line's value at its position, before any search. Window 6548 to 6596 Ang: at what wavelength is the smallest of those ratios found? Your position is 6550.0 Ang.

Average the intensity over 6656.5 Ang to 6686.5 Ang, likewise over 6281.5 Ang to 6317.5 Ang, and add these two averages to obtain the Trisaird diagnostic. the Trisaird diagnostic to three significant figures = 1.27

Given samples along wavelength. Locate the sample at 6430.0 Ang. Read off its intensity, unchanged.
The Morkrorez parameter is 0.6429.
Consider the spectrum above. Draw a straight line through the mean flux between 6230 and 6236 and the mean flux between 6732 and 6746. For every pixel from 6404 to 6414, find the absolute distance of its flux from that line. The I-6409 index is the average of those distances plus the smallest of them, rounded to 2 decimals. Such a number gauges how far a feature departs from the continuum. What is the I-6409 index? 0.05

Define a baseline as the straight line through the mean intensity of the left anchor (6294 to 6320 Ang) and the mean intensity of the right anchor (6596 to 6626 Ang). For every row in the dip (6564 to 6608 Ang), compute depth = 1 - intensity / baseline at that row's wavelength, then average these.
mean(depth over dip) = -0.03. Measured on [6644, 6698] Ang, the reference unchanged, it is 0.00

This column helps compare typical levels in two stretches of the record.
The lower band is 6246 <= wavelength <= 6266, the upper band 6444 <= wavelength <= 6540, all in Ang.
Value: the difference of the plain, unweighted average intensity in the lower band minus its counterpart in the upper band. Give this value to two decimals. 0.00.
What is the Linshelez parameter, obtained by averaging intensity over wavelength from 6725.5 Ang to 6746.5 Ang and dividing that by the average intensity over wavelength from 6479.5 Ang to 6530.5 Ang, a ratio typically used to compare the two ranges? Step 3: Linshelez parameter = 0.99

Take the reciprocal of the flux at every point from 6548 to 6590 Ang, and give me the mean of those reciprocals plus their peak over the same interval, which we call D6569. 3.11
